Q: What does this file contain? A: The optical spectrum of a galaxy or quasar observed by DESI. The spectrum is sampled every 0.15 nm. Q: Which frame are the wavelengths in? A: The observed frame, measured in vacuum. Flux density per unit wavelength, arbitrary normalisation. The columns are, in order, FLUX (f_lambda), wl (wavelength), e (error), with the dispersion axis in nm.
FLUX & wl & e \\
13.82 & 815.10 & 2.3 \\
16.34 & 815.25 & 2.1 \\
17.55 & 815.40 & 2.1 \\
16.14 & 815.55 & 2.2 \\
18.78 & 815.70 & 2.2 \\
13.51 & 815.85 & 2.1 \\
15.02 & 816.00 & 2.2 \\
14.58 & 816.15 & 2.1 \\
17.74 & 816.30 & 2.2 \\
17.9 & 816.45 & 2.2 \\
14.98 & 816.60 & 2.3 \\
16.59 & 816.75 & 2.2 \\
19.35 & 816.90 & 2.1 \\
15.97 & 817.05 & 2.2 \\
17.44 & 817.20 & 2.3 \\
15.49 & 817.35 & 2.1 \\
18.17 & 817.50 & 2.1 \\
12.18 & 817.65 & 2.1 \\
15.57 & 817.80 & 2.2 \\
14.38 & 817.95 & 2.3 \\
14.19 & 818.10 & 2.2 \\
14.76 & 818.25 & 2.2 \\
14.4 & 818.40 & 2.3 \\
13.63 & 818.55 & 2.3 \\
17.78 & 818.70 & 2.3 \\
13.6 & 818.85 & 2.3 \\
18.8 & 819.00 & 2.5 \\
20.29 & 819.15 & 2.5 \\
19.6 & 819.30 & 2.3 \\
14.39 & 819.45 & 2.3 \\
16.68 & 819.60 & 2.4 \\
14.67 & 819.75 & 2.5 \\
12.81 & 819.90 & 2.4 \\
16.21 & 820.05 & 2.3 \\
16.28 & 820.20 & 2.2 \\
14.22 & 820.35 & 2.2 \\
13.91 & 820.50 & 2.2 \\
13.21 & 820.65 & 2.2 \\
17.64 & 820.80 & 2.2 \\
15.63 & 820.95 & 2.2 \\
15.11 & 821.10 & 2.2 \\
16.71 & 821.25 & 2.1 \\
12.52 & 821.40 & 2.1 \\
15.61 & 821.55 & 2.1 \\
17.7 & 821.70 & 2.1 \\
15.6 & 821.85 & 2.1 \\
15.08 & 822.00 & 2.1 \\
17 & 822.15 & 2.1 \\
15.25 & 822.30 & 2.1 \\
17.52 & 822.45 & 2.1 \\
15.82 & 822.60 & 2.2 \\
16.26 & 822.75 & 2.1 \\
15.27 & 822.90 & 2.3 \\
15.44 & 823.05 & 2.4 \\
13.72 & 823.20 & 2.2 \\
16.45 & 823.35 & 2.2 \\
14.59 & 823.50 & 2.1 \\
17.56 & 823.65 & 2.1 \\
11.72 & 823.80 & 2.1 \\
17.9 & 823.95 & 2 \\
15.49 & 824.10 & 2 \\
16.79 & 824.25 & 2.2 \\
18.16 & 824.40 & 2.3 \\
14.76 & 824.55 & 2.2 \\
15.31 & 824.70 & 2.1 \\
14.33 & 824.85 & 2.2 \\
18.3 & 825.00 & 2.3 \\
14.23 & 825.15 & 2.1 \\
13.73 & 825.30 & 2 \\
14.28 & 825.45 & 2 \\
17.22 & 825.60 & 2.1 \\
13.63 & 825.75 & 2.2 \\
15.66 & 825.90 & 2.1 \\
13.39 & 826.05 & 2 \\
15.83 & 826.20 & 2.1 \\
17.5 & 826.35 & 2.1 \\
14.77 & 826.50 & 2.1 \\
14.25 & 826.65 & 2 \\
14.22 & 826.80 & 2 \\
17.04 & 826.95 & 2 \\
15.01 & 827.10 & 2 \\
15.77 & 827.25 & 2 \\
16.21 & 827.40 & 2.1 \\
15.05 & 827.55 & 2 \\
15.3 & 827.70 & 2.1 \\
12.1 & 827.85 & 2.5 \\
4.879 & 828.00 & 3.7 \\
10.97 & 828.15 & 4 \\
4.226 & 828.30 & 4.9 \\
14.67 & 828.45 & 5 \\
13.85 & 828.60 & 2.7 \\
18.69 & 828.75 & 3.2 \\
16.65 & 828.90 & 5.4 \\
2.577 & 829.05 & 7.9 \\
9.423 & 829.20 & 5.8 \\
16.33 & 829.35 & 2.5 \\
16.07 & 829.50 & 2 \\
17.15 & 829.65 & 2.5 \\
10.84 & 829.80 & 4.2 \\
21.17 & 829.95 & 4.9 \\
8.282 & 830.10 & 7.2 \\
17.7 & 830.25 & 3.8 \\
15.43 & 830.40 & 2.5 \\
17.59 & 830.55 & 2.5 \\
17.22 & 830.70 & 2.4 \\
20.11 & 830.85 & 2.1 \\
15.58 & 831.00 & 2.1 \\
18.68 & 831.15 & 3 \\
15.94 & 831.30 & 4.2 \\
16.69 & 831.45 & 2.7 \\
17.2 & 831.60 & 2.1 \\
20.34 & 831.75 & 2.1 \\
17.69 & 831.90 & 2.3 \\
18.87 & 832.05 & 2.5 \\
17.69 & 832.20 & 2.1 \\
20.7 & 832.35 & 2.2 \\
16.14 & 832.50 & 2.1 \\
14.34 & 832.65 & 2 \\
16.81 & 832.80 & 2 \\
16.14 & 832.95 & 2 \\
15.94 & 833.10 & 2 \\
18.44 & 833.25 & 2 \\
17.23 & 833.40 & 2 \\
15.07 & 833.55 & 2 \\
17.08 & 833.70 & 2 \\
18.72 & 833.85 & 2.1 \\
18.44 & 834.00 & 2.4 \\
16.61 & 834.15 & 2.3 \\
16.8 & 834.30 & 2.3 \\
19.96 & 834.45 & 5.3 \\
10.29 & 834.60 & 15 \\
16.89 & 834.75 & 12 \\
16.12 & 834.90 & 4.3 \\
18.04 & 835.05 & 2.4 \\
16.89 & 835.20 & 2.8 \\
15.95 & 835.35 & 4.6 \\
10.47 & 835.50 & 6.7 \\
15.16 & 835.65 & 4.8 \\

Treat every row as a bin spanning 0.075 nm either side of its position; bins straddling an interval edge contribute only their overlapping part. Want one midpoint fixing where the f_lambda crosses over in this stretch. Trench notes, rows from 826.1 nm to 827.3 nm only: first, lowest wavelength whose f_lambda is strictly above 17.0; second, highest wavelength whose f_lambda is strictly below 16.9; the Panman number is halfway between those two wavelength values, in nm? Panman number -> 826.80 nm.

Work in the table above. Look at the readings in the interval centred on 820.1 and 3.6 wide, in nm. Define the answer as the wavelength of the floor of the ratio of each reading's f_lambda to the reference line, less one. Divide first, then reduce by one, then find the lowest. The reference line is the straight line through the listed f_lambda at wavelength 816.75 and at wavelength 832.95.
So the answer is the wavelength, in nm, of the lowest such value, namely 821.40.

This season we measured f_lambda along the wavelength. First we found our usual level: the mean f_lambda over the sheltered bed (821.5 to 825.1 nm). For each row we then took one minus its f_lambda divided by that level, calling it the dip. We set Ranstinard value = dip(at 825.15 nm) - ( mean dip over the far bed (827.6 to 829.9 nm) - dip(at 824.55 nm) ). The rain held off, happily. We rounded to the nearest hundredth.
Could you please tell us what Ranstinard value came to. -0.05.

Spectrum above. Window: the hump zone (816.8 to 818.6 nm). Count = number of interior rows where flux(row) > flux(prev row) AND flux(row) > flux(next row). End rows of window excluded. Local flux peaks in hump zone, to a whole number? 4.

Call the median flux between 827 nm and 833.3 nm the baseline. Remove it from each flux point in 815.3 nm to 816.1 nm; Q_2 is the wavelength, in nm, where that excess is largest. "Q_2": 815.70 nm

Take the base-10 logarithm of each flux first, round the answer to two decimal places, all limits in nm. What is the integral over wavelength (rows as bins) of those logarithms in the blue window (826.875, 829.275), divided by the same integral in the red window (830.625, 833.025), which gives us 0.85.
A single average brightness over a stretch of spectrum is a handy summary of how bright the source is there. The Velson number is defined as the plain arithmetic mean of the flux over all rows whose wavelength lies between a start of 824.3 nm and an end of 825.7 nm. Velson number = 15.6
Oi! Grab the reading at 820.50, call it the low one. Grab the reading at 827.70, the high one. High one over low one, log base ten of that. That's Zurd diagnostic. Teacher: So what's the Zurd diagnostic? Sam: 0.04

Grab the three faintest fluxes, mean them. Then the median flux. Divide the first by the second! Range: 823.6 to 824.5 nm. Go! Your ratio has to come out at 0.85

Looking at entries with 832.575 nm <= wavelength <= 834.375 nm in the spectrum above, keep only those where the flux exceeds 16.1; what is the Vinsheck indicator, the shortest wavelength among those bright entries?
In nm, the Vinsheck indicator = 832.80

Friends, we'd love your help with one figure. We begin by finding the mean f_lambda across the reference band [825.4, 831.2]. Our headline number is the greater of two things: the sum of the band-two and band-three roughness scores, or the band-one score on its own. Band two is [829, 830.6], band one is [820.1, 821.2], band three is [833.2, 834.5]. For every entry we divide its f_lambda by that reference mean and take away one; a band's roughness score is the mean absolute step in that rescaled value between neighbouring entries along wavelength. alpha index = 0.51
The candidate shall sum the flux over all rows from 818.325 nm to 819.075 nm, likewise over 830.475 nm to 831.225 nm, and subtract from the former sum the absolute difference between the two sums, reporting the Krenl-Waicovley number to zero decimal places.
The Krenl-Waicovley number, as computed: 67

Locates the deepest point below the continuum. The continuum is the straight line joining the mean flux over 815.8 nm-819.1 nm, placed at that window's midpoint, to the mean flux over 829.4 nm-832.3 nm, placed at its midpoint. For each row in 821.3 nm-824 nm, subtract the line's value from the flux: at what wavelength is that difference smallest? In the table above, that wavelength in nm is 823.80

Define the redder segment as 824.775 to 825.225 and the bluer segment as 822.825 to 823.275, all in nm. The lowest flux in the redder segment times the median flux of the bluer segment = 217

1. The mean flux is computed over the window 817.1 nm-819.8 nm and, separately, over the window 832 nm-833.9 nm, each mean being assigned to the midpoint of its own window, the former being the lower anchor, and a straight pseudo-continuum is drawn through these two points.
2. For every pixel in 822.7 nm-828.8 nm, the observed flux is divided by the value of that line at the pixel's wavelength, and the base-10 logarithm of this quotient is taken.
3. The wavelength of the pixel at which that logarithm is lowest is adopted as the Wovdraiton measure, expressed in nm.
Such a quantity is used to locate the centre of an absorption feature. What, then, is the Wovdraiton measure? 828.30 nm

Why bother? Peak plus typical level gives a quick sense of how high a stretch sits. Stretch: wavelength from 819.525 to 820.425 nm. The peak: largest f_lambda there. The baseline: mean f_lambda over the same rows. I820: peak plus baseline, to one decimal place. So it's 31.8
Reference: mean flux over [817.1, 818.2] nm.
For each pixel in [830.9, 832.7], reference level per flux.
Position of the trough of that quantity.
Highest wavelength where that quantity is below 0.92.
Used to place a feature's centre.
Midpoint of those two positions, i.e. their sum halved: 832.35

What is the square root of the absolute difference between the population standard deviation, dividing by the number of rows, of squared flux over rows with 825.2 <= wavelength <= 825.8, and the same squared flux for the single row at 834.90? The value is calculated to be 14.6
